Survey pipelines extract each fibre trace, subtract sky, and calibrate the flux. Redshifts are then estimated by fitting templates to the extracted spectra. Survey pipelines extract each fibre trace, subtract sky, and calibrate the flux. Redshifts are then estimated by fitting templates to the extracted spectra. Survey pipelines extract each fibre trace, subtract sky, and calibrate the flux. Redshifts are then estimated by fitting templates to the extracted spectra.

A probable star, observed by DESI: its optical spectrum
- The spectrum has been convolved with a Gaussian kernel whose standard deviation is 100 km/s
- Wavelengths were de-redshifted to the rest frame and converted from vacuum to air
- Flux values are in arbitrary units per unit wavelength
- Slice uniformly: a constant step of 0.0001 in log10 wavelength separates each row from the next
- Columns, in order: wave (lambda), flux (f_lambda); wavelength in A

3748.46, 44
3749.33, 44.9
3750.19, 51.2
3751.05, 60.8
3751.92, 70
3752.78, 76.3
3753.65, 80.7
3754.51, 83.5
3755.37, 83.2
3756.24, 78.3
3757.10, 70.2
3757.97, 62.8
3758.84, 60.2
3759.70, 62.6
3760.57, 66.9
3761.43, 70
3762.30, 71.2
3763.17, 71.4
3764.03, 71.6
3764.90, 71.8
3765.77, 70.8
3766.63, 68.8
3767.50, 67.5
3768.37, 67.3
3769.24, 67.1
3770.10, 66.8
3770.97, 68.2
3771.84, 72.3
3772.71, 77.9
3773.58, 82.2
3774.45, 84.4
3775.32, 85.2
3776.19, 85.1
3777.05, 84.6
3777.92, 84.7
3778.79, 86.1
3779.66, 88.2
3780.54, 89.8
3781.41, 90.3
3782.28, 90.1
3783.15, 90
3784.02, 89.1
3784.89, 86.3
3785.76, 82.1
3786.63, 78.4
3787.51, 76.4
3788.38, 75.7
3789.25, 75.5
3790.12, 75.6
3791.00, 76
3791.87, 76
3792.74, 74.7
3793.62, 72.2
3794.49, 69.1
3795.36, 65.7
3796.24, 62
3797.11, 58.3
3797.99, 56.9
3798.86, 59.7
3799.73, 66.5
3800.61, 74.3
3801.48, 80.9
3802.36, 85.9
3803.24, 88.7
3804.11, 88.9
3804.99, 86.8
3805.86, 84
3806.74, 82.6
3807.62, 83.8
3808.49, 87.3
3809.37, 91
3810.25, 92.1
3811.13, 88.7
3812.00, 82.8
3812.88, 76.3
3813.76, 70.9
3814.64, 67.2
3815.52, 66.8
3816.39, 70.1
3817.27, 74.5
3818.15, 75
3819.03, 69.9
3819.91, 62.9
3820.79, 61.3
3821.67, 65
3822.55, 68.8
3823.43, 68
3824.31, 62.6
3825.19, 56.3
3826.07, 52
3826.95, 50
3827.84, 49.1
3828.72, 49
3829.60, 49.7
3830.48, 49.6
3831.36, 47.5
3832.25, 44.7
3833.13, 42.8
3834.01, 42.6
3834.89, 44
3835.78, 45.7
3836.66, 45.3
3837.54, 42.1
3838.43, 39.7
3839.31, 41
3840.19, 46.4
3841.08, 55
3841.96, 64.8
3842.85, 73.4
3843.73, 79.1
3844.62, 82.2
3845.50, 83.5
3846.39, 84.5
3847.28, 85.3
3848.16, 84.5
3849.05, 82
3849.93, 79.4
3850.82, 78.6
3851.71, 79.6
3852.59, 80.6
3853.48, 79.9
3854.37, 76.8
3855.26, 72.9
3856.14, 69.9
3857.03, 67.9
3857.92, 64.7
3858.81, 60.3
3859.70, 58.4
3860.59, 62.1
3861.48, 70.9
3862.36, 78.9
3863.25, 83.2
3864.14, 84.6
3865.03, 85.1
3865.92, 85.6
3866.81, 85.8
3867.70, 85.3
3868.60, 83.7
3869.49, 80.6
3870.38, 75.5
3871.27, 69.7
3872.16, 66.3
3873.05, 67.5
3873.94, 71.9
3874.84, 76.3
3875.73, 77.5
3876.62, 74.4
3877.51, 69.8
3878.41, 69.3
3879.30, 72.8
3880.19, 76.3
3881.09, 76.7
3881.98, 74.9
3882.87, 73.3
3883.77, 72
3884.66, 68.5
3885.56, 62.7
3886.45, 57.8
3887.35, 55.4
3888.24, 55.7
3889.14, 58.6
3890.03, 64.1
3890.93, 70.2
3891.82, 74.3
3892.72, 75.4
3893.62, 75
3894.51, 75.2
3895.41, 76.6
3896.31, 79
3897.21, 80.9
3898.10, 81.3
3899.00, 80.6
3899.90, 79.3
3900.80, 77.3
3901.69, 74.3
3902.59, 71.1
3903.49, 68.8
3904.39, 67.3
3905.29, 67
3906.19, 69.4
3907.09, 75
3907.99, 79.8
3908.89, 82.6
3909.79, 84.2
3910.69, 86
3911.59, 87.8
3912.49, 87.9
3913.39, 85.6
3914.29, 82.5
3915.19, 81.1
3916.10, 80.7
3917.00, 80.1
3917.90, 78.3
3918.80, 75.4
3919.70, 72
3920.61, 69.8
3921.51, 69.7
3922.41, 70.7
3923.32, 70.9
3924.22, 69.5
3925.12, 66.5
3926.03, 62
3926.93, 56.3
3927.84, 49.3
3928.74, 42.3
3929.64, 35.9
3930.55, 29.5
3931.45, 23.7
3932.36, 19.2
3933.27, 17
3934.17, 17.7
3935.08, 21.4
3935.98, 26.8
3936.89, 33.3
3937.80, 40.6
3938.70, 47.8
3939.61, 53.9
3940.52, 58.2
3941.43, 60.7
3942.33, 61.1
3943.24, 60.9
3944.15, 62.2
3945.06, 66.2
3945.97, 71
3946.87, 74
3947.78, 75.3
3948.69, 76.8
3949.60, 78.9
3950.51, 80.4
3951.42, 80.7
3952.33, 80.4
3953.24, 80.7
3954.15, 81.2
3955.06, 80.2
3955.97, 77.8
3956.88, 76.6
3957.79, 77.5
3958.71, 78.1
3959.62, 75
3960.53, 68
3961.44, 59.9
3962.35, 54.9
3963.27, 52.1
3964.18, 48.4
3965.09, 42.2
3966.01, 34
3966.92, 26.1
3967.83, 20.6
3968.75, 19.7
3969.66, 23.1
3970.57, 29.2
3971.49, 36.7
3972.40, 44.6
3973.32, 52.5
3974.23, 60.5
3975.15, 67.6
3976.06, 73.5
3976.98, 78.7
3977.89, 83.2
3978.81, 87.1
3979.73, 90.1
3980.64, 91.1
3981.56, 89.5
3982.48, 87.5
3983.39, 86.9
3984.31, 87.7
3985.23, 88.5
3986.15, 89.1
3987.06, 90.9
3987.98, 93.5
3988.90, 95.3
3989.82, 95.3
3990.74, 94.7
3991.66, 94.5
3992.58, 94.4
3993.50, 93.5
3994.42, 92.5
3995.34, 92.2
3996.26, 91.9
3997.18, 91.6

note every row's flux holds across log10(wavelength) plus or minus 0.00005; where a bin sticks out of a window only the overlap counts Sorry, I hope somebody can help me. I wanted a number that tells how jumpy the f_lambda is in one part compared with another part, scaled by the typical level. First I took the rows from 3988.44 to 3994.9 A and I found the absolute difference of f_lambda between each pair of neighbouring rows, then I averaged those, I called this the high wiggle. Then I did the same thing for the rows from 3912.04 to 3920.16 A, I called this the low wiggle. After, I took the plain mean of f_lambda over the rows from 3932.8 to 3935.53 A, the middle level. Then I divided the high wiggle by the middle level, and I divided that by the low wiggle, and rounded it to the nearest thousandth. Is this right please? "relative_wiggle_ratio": 0.013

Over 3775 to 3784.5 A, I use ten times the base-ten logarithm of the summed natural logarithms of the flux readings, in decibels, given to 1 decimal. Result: 16.9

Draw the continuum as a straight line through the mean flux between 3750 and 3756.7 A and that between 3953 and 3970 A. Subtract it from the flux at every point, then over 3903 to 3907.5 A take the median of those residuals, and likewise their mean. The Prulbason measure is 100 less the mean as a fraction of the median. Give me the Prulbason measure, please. 98.9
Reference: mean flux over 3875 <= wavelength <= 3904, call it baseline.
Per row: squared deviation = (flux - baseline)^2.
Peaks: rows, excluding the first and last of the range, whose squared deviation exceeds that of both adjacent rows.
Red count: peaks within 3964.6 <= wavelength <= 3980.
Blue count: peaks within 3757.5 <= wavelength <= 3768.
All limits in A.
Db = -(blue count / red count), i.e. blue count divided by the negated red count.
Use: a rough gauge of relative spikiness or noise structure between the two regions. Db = -1.0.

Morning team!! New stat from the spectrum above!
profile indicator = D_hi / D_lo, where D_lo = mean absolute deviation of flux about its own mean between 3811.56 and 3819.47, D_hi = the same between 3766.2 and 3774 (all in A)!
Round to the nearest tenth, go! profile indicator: 1.1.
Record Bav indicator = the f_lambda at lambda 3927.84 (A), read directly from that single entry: 49.3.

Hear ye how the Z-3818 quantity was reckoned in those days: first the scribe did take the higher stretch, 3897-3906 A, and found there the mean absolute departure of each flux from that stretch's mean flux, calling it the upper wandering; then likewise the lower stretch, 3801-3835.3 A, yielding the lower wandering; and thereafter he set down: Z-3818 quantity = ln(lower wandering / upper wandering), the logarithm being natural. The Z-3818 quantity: 1.0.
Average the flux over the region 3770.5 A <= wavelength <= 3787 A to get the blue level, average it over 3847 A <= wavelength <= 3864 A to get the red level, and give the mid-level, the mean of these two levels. 79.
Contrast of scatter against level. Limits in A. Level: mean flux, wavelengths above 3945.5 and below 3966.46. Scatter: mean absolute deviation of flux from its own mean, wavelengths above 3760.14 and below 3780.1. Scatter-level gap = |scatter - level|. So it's 63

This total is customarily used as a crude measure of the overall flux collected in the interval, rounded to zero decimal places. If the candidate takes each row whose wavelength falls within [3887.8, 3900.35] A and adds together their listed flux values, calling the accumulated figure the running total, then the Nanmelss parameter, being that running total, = 1026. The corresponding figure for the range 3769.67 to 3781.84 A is 1146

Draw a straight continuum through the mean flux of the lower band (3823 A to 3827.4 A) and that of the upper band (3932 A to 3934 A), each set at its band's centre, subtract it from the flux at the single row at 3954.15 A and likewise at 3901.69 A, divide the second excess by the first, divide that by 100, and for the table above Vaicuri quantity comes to 0.0063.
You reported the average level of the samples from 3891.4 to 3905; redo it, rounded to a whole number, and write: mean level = 76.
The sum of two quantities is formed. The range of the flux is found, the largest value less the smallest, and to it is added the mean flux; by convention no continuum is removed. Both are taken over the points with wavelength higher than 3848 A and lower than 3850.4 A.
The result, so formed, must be 87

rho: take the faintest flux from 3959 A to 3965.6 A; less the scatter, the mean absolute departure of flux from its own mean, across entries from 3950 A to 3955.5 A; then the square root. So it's 6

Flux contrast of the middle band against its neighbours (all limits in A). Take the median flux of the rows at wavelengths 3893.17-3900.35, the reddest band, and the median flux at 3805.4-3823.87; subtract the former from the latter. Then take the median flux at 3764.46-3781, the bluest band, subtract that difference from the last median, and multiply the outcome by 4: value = 330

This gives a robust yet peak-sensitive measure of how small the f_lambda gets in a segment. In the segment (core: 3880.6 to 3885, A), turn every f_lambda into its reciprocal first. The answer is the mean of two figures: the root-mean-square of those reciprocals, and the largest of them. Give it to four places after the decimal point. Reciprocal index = 0.0142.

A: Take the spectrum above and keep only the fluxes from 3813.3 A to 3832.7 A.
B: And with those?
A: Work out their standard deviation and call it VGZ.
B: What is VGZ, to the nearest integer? 10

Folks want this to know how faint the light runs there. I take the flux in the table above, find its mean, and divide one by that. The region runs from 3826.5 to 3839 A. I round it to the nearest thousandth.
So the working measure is 0.022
